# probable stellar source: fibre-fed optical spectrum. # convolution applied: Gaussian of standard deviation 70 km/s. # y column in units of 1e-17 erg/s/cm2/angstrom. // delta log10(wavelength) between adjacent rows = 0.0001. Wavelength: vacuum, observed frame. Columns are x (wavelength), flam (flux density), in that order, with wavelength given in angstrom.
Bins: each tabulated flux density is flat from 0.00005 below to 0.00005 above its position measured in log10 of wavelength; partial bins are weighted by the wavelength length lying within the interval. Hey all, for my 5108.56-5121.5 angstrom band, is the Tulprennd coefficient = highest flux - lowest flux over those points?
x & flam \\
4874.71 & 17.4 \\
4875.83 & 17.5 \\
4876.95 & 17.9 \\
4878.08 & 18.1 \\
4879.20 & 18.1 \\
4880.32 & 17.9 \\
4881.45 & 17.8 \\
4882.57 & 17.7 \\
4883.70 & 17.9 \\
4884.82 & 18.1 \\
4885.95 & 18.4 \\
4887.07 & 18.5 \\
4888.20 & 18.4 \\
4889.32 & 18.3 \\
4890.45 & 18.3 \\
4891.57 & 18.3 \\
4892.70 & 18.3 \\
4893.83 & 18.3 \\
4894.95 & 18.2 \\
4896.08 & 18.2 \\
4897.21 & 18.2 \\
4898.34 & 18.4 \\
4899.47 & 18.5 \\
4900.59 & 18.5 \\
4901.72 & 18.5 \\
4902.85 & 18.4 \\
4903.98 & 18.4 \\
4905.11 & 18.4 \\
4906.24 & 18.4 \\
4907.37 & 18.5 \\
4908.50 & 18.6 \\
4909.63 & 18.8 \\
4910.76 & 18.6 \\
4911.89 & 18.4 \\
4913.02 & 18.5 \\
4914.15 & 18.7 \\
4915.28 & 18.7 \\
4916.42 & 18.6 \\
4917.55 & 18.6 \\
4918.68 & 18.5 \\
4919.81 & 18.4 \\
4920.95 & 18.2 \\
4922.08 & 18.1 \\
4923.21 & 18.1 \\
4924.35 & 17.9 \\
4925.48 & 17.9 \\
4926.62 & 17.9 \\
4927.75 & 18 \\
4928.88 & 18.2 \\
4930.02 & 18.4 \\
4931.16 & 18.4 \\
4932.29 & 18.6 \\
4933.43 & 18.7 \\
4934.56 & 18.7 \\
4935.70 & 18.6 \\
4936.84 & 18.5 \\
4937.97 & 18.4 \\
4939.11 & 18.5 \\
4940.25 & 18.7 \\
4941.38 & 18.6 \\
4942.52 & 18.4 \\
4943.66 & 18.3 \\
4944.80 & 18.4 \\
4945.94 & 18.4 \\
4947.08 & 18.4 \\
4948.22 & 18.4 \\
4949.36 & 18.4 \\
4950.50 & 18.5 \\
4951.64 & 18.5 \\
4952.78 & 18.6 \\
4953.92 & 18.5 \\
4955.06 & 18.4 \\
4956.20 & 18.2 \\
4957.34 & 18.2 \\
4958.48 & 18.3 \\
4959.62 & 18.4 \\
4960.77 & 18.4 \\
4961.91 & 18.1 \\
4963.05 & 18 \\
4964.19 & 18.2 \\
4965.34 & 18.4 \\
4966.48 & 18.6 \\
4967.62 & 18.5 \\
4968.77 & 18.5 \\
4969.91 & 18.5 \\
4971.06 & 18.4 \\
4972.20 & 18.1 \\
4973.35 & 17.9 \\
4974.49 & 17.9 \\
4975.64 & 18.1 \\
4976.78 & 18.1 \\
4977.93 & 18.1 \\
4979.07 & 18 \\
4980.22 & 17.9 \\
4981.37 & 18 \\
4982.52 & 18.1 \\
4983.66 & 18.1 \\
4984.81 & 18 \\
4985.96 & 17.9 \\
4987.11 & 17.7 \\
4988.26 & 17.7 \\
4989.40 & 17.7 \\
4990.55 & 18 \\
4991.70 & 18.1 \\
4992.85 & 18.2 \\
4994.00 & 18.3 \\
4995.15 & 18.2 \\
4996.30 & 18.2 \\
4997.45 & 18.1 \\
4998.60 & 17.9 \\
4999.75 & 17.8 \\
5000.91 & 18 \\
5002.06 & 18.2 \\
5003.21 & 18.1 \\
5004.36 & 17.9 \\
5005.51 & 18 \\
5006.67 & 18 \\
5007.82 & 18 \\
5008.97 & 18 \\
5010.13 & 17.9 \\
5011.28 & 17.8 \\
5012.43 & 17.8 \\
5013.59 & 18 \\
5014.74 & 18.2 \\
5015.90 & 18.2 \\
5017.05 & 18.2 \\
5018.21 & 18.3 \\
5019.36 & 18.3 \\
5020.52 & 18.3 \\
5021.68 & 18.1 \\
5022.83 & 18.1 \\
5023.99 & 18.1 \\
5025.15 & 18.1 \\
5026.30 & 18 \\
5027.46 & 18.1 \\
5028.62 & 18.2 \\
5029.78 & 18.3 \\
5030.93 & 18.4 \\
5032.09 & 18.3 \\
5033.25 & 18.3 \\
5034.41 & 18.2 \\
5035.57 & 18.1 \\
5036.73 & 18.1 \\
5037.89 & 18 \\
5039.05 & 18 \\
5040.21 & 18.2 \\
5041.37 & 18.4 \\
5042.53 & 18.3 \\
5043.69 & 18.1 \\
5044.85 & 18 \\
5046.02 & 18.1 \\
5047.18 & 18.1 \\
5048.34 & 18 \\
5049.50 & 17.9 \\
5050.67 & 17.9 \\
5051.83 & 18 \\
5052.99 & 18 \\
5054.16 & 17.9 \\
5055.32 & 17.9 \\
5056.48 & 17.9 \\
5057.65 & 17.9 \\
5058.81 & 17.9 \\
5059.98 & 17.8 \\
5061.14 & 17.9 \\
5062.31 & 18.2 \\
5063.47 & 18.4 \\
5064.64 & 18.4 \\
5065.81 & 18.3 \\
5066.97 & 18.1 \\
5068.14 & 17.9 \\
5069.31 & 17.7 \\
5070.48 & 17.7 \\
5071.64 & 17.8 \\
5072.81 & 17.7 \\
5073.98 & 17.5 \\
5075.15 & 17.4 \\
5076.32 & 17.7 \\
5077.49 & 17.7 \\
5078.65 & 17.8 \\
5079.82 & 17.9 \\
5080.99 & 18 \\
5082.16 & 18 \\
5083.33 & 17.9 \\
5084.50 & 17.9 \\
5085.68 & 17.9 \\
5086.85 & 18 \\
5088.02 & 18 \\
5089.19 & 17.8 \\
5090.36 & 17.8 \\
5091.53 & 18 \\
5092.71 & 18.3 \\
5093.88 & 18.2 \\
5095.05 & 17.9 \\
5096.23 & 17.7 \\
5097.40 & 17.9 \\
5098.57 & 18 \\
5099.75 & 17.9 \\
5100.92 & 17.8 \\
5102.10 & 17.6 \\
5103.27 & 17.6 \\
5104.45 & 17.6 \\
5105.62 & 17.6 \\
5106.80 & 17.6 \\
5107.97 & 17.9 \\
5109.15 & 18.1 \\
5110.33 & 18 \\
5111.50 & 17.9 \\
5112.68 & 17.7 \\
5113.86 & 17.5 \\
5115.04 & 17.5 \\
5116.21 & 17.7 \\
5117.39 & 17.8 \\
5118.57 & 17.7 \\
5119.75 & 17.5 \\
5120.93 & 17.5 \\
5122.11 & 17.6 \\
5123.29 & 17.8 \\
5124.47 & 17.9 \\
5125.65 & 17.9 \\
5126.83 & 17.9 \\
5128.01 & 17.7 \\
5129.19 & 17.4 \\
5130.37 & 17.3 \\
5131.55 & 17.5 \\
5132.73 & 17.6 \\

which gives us 0.60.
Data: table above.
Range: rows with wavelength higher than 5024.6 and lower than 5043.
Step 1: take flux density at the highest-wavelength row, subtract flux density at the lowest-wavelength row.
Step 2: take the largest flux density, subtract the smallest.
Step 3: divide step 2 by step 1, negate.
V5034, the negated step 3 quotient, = -2.0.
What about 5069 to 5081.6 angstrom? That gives -2.0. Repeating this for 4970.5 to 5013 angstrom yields 1.2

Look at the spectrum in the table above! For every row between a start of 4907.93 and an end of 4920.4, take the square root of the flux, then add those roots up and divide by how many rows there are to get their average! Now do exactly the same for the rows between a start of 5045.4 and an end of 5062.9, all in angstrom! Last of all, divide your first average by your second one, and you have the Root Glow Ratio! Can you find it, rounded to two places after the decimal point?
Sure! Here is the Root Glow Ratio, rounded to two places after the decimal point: 1.02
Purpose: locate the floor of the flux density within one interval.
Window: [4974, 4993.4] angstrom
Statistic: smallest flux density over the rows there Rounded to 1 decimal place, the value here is 17.7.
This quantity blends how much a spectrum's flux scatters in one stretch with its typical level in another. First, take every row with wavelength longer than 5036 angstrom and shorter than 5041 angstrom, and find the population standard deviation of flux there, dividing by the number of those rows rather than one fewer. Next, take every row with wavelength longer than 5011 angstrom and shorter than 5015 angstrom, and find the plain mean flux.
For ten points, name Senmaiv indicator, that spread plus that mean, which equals 18.0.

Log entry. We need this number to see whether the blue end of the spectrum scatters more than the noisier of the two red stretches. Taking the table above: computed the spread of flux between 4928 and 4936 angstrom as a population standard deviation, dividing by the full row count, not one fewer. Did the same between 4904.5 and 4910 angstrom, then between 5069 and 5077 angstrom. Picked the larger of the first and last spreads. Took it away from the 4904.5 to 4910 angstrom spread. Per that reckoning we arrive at -0.023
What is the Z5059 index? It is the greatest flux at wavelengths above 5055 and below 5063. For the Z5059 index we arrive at 18.2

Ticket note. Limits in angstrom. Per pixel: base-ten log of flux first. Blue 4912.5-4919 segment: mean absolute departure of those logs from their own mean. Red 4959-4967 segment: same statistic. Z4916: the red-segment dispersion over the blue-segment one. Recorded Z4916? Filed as 2.6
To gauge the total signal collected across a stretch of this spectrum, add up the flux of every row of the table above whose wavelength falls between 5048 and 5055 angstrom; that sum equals 108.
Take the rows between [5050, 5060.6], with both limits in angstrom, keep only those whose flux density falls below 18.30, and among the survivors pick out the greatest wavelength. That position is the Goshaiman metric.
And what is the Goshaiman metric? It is 5059.98 angstrom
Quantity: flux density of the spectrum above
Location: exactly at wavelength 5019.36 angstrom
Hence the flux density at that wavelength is 18.3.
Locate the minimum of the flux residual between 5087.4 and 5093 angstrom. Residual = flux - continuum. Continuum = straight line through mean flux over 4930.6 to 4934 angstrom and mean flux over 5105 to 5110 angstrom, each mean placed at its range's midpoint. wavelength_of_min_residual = 5089.19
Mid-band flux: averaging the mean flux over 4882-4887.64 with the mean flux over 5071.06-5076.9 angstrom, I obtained 17.9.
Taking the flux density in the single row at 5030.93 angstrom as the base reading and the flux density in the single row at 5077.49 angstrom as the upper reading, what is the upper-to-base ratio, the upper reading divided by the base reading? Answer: 0.962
